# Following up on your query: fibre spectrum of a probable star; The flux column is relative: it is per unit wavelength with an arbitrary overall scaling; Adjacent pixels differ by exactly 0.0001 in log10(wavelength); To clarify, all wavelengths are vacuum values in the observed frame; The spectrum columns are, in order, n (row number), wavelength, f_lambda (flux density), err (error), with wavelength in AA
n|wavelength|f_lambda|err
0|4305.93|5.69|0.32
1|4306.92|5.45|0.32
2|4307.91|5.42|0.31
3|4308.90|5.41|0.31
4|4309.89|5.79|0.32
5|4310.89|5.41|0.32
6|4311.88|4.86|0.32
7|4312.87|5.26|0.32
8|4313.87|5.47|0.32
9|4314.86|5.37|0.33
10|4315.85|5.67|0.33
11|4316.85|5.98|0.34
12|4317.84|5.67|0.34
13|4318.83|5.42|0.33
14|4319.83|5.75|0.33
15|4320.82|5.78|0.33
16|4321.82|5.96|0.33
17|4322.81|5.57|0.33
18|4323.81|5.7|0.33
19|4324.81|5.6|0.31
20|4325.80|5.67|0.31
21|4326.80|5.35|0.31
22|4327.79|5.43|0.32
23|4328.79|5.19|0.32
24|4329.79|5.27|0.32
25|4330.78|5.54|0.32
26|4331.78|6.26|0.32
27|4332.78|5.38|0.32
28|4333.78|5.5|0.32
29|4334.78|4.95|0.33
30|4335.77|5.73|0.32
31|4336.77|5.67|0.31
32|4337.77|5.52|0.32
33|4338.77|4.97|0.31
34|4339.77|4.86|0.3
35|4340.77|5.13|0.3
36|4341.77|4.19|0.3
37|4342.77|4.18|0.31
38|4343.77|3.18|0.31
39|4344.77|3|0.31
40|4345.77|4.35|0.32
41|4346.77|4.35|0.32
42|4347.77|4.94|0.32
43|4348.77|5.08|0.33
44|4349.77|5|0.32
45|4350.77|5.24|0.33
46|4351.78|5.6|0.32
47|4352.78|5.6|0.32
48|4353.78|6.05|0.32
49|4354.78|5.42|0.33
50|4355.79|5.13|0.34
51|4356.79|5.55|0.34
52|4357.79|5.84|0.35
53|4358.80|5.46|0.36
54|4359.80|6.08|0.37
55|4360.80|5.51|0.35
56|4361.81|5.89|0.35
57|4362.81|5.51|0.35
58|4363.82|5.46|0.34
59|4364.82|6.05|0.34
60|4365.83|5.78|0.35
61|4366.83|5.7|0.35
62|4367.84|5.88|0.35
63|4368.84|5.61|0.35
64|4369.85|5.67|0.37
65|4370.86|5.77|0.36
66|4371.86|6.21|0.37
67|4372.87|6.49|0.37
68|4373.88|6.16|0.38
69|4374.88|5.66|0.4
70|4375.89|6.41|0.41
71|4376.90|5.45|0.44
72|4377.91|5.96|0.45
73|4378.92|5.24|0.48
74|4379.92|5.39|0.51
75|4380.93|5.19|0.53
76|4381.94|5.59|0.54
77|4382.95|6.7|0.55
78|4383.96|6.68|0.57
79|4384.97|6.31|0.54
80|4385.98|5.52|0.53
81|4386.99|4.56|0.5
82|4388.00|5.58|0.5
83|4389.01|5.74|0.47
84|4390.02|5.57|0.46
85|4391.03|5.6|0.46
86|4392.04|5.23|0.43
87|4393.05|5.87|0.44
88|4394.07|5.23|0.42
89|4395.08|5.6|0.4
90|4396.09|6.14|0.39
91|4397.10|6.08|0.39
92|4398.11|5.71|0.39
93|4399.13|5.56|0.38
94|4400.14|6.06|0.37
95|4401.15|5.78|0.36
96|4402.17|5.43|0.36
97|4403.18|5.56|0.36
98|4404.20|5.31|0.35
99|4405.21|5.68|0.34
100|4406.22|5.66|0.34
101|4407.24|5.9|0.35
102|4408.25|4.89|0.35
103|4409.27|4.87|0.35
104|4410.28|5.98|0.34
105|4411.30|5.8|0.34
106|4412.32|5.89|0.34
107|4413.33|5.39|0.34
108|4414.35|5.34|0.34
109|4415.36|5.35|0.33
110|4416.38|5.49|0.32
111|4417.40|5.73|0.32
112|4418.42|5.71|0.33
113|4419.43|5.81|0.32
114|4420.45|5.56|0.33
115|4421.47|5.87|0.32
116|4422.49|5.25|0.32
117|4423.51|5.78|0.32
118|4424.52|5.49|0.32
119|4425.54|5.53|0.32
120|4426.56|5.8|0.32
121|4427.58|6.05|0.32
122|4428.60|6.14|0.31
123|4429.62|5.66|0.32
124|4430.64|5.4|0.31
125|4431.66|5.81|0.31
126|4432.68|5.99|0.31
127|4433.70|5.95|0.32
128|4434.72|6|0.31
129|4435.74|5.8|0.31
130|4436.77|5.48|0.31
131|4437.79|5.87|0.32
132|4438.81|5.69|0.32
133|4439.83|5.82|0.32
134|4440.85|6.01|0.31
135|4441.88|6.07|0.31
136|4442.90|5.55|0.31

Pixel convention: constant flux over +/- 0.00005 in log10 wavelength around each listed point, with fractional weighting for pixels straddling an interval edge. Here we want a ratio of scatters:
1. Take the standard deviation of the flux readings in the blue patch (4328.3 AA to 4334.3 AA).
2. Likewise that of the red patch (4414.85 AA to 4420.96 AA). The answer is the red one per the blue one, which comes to 0.4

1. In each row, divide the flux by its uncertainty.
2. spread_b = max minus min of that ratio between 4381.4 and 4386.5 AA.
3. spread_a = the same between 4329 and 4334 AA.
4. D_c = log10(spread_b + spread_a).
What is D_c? 0.69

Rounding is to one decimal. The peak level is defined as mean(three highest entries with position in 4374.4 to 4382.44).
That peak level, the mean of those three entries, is 6.0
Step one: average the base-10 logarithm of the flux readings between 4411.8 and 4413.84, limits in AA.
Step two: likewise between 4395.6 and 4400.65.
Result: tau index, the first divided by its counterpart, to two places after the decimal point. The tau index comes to 0.97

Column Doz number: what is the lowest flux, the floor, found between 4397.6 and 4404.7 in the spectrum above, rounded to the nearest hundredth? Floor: 5.31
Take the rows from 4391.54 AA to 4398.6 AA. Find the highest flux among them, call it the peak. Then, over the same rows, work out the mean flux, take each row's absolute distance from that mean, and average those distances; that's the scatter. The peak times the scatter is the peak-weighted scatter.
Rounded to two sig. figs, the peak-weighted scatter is 1.8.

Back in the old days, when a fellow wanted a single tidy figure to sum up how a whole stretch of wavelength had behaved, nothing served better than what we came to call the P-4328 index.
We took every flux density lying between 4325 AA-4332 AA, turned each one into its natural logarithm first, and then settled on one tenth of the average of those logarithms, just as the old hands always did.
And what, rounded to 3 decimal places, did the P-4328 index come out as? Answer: 0.171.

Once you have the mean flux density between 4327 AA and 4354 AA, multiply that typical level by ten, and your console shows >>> 50.4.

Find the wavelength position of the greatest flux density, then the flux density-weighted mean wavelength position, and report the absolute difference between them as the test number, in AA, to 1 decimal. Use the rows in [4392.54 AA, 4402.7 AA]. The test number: 1.5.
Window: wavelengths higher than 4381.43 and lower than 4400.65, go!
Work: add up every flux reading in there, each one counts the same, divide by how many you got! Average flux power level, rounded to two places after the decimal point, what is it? 5.75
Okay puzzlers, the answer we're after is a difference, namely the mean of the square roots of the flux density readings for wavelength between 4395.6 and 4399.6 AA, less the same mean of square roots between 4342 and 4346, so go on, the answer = 0.51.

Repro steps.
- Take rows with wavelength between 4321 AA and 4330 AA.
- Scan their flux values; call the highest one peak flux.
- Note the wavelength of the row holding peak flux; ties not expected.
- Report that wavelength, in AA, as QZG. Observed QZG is 4321.82 AA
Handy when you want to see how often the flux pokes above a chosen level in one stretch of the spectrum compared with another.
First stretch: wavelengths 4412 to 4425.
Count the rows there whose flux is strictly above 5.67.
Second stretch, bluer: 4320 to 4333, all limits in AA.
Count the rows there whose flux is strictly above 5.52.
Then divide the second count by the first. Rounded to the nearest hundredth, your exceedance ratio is 1.33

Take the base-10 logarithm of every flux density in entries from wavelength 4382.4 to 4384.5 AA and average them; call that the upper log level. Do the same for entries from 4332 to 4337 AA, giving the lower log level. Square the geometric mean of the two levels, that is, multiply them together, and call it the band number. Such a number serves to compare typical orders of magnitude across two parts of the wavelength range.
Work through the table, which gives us 0.607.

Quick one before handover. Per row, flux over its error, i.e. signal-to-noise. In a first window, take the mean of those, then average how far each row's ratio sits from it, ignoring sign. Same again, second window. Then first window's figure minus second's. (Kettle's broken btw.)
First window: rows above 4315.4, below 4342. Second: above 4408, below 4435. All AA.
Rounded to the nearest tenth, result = -0.3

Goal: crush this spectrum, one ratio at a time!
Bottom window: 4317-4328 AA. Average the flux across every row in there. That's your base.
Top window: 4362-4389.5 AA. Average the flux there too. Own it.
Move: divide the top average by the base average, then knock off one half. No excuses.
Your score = 0.53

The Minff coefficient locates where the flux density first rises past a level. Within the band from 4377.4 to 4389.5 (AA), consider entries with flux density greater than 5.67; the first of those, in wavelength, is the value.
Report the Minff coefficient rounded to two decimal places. 4377.91 AA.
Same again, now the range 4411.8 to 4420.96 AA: 4412.32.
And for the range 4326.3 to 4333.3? 4331.78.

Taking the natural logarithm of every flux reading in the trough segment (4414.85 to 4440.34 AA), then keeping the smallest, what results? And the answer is 1.66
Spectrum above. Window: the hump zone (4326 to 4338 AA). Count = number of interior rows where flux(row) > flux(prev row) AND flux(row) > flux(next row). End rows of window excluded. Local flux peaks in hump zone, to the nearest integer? 4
